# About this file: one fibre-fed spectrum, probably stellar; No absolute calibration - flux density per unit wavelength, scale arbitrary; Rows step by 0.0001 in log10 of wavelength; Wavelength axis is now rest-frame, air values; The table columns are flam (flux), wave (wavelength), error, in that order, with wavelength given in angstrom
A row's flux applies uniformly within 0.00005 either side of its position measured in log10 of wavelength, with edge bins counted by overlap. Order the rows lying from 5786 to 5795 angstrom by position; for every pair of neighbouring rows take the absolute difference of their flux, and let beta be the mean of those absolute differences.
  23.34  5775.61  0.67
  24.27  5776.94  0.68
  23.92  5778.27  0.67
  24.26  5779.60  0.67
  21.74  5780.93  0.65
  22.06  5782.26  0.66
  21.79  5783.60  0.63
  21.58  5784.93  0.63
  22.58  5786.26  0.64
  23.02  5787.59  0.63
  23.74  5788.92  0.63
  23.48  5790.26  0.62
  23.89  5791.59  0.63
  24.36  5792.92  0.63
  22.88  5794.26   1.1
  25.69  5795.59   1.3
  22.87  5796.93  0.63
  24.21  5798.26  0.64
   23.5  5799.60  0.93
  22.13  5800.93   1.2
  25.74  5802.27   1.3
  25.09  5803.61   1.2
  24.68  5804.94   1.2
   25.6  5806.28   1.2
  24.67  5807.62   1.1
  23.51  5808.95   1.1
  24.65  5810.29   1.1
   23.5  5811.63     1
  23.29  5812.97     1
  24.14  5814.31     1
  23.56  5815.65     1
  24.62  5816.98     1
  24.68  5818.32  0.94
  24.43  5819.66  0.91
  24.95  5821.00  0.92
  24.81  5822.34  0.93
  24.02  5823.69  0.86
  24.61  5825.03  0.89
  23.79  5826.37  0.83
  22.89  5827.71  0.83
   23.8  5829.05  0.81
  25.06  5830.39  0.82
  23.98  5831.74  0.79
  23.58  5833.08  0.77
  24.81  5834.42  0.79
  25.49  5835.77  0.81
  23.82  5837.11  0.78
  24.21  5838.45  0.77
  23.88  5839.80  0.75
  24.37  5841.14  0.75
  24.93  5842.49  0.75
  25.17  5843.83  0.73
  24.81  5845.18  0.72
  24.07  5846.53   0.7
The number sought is 0.63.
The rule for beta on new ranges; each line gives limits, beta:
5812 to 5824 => 0.53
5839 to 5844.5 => 0.43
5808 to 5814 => 0.83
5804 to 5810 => 1.00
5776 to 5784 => 0.76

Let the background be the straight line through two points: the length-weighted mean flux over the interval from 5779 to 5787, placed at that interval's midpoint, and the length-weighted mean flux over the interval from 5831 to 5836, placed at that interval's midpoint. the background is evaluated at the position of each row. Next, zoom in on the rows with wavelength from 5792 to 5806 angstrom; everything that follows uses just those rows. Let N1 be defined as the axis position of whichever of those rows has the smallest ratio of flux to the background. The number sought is 5800.93 angstrom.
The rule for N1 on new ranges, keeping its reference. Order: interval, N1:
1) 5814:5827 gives 5826.37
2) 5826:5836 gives 5827.71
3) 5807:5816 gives 5812.97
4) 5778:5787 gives 5784.93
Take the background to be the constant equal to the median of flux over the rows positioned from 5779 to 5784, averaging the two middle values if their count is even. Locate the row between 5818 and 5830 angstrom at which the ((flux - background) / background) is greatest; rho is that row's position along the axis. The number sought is 5821.00 angstrom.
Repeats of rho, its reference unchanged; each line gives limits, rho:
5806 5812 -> 5806.28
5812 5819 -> 5818.32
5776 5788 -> 5776.94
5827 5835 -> 5830.39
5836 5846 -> 5843.83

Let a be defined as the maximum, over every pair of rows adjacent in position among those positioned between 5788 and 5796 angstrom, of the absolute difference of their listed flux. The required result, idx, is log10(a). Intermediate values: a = 2.8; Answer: 0.4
